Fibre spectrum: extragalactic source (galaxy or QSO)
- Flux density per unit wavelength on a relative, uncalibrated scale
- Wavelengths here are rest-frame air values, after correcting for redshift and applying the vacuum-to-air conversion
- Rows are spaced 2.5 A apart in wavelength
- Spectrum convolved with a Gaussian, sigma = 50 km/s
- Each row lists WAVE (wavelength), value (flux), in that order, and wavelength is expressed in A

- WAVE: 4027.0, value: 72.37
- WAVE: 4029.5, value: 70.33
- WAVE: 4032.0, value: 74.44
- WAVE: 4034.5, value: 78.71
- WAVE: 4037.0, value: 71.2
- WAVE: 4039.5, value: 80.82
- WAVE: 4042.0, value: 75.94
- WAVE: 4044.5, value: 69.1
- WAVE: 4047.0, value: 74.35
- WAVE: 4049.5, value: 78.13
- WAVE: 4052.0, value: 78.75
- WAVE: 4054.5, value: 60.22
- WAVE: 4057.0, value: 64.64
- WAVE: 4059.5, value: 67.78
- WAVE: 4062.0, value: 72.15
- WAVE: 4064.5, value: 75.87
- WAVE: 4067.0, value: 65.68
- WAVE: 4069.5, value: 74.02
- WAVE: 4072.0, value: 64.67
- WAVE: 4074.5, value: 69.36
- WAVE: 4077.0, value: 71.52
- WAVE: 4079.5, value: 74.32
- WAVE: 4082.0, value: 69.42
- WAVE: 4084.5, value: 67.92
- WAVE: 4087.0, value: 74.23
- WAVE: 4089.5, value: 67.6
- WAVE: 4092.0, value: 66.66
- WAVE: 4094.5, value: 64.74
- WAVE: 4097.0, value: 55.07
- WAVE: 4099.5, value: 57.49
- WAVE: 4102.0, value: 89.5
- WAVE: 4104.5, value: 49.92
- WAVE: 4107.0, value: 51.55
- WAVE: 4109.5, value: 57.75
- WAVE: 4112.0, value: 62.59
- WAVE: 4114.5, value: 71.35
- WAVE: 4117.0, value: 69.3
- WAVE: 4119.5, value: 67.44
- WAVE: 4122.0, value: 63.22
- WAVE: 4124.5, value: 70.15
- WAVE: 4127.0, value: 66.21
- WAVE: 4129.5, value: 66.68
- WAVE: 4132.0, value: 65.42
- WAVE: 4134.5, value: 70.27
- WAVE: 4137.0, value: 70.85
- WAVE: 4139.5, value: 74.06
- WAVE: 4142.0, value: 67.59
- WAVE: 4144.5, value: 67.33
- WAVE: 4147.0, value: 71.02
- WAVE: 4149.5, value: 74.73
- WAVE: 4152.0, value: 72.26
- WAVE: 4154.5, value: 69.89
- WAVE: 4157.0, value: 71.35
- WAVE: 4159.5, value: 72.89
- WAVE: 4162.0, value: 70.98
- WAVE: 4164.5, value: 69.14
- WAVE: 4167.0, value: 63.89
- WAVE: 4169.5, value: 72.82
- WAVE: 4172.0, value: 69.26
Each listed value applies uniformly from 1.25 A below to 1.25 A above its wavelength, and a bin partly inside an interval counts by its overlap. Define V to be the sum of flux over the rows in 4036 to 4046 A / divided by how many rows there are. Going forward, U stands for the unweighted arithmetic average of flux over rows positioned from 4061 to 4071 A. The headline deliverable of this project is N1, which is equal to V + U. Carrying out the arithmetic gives 146.2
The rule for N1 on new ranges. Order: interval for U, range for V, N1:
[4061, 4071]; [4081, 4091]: 141.7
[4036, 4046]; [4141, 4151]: 144.4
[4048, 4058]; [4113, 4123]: 138.3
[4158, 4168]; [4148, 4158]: 141.3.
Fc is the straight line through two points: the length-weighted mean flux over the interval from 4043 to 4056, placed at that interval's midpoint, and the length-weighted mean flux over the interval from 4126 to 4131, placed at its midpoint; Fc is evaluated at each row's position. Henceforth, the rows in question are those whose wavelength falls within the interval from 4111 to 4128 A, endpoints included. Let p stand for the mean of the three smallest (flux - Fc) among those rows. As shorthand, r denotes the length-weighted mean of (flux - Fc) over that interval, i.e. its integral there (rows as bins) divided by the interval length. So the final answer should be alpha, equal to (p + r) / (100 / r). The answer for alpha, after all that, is -0.01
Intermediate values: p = -3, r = 0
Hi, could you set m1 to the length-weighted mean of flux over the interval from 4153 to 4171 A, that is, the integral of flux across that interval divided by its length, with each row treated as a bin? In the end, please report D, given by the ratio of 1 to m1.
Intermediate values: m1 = 70.2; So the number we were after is 0.0143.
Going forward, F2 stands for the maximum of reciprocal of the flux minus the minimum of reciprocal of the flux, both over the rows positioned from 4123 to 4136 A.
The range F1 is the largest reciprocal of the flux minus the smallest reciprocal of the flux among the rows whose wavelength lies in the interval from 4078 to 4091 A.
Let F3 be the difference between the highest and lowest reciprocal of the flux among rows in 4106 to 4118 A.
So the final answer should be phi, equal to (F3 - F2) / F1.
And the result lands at 3.24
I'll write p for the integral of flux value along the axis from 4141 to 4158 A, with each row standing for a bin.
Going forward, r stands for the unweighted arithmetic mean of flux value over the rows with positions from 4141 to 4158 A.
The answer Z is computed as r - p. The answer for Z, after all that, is -1130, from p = 1201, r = 70.6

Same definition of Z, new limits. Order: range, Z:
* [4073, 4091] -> -1198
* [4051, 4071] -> -1324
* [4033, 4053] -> -1441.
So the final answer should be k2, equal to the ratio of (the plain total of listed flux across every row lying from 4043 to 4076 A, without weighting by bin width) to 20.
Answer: 46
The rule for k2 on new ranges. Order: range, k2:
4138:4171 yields 46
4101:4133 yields 43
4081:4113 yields 42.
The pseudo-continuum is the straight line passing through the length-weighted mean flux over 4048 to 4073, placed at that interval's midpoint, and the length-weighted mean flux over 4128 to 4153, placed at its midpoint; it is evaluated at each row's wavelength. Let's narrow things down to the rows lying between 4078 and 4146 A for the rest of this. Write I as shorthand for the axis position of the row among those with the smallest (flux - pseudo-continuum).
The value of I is 4104.5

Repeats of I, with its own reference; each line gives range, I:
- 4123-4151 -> 4132.0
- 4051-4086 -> 4054.5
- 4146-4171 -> 4167.0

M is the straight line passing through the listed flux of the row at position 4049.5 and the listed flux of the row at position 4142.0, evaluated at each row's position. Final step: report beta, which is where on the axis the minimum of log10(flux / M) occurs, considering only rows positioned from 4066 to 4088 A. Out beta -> 4072.0 A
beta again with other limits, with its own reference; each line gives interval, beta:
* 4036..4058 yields 4054.5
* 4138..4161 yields 4142.0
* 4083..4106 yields 4104.5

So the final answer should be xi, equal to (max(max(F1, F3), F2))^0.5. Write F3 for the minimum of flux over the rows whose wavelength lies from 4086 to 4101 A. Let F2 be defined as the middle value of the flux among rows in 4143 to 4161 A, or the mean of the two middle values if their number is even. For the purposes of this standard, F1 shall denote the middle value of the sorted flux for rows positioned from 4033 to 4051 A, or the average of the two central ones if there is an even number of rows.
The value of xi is 8.71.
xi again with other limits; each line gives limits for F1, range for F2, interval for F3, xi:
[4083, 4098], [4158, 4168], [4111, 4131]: 8.37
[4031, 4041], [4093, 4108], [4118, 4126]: 8.75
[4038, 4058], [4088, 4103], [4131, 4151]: 8.67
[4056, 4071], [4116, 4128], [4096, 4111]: 8.36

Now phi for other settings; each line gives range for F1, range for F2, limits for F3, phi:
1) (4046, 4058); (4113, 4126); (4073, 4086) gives -0.14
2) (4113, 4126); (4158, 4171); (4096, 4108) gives 3.84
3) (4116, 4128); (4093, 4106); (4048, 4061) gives -3.17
